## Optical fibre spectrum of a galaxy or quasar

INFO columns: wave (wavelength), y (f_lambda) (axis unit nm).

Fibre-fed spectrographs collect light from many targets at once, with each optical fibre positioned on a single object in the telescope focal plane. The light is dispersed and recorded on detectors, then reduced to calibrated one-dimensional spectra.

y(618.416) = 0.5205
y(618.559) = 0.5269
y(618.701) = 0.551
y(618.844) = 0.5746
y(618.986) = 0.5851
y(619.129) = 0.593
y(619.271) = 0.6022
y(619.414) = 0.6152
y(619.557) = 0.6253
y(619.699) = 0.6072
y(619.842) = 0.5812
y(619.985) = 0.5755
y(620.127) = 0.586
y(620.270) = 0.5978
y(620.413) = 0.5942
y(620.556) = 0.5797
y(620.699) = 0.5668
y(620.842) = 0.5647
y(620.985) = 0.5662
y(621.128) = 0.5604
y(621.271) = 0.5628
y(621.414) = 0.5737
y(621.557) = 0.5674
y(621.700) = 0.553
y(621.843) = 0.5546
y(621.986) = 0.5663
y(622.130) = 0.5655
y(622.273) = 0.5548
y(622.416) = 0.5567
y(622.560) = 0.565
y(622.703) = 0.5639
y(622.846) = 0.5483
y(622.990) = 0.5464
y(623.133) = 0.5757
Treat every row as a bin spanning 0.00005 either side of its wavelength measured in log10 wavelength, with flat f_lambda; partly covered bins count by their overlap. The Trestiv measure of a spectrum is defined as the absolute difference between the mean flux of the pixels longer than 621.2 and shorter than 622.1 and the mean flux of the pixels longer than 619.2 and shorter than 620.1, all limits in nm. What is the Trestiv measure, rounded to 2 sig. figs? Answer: 0.038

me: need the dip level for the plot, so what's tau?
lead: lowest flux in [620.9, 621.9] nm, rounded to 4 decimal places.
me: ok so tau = 0.5530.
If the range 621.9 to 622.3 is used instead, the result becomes 0.5548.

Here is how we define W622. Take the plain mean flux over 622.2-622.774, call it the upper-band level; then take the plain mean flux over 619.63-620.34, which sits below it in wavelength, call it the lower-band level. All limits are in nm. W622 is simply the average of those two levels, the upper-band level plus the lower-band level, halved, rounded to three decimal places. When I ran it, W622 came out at 0.575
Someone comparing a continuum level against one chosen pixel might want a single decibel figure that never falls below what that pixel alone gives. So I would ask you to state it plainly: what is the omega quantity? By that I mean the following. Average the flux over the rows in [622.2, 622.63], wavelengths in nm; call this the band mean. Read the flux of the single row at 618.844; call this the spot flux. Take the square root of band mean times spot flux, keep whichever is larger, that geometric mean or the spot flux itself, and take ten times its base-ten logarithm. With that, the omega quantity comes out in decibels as -2.41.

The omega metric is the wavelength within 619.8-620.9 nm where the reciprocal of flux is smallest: 620.270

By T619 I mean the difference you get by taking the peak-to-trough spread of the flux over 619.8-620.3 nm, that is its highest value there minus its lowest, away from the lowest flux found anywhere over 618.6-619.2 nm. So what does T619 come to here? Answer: 0.529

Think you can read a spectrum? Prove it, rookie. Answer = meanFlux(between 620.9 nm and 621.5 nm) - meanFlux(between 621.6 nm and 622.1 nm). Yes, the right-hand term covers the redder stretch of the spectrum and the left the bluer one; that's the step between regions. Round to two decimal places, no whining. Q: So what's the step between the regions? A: 0.01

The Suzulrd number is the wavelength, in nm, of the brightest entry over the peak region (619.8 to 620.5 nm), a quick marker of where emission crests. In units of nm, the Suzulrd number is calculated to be 620.270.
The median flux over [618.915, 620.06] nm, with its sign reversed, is -0.598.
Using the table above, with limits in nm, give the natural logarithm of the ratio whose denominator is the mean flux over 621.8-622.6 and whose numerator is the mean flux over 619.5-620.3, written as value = 0.061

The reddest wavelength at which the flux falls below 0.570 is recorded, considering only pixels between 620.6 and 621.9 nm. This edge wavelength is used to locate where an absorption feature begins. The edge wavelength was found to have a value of 621.843 nm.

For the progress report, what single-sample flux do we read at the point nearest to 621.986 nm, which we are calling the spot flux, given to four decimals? 0.5663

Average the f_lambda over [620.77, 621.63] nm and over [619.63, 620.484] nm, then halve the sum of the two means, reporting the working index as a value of 0.578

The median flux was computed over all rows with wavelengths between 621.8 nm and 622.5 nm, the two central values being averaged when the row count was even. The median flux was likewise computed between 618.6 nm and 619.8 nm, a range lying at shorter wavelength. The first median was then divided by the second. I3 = 0.93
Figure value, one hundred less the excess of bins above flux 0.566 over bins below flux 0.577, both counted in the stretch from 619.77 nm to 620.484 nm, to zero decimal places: 96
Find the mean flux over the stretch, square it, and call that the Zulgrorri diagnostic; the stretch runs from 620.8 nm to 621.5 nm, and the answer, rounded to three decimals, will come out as 0.320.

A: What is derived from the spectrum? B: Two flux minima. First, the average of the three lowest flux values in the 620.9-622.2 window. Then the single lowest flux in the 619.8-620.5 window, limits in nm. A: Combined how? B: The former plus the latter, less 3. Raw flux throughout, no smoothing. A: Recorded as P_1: -1.87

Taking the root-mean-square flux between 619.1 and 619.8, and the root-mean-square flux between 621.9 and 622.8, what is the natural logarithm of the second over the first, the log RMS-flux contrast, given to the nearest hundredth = -0.08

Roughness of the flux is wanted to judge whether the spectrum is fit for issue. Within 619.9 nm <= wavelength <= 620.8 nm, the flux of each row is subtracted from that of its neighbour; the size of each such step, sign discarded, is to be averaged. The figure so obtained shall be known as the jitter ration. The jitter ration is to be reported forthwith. 0.011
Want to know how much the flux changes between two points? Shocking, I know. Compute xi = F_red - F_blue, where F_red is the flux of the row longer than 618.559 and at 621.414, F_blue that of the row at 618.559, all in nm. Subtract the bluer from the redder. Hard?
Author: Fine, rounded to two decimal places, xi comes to 0.05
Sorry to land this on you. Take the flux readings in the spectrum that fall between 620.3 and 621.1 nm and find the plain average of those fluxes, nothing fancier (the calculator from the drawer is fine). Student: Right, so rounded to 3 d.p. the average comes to 0.574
